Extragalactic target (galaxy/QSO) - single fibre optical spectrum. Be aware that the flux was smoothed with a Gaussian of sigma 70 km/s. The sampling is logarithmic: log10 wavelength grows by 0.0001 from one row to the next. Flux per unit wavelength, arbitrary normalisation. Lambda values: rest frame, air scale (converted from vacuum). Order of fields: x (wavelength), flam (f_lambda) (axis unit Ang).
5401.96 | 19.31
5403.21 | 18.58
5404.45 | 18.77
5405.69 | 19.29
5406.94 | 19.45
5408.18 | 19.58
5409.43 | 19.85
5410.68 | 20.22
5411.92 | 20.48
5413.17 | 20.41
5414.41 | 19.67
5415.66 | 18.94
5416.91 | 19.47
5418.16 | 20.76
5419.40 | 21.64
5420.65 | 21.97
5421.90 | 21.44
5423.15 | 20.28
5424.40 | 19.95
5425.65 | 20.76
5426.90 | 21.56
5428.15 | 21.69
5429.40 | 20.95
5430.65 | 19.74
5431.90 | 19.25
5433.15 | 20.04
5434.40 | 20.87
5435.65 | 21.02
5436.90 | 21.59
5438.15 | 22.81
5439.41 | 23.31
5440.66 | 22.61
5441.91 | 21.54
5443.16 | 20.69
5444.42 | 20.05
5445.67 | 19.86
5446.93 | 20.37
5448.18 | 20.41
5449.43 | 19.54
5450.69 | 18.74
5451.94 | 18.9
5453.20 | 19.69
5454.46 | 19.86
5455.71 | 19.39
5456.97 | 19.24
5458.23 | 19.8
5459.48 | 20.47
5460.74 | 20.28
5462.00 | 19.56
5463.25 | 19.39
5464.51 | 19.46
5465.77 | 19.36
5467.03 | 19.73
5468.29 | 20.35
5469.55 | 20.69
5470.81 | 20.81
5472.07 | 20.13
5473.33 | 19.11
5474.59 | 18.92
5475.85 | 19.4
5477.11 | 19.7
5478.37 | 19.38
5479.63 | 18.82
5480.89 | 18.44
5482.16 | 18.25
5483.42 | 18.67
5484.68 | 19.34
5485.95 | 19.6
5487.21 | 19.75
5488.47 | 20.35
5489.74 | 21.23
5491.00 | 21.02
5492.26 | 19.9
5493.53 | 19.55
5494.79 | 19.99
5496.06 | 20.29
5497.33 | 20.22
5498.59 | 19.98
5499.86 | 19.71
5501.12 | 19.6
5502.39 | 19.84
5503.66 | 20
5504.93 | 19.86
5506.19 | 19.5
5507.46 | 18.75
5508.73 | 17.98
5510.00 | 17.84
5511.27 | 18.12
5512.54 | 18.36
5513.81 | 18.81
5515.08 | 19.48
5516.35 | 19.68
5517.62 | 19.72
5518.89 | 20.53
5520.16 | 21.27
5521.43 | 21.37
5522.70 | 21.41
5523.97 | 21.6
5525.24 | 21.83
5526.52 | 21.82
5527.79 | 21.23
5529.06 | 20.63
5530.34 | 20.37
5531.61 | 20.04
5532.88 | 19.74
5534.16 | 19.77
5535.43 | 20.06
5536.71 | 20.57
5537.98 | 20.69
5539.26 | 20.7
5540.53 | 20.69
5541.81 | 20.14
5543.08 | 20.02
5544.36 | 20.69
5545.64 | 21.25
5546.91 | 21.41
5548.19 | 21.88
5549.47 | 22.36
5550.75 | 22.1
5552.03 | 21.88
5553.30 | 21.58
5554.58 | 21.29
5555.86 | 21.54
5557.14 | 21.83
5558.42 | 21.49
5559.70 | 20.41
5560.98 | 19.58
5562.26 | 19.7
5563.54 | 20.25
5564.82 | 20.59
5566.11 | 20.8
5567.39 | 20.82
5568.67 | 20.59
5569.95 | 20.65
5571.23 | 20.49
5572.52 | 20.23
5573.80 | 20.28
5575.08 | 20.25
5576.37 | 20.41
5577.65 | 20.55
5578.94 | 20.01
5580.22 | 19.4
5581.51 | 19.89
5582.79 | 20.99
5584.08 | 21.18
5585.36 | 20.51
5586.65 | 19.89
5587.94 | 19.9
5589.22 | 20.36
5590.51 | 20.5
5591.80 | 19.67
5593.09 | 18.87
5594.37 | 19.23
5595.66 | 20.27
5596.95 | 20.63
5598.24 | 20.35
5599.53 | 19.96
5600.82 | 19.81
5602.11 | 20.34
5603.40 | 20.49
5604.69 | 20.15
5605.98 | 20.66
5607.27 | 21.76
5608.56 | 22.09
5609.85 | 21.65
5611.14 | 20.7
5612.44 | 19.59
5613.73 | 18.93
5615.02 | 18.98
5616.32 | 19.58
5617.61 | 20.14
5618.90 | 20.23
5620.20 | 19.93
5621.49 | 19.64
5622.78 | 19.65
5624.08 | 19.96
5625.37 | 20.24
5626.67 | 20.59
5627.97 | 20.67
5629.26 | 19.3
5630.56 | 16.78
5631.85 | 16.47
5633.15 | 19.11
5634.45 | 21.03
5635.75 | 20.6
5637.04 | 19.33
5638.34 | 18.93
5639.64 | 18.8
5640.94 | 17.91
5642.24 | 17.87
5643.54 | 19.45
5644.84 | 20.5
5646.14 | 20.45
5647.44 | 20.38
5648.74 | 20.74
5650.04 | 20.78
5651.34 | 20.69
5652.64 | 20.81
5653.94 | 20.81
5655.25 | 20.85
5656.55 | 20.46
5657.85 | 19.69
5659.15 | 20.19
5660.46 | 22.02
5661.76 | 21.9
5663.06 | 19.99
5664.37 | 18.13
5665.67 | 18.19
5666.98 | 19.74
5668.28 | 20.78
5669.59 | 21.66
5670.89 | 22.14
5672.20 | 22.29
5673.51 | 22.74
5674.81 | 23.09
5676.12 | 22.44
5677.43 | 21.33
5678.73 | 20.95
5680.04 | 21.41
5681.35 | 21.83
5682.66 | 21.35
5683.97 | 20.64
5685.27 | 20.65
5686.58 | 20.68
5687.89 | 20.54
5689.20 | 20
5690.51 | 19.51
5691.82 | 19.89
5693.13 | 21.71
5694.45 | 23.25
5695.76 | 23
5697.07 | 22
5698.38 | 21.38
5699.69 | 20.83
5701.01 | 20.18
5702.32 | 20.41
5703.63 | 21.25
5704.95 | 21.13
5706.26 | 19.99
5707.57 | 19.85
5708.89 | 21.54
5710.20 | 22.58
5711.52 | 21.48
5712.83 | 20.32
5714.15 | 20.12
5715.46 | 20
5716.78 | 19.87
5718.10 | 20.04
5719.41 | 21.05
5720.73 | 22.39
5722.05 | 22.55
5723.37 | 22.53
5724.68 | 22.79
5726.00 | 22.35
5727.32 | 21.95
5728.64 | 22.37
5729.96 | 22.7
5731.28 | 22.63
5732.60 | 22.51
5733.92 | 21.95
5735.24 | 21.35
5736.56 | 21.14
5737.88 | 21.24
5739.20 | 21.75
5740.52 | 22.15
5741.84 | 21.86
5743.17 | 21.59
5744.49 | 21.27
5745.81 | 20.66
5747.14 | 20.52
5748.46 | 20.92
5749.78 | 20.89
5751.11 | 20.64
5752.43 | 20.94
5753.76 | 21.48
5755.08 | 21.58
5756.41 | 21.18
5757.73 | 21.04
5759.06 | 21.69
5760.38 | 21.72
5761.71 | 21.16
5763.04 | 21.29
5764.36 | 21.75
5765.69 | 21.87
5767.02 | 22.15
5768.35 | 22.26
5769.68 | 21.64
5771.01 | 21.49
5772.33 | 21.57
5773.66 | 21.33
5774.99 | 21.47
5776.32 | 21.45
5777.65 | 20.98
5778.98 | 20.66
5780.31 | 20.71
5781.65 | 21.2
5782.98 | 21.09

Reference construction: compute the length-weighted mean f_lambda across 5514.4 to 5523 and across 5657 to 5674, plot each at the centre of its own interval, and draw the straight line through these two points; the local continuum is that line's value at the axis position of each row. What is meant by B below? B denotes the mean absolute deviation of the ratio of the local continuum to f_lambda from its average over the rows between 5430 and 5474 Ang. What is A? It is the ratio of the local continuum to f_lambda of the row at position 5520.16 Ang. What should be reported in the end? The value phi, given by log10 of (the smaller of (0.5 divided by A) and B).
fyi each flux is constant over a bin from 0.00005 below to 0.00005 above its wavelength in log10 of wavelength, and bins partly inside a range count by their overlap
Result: -1.41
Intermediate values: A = 0.96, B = 0.039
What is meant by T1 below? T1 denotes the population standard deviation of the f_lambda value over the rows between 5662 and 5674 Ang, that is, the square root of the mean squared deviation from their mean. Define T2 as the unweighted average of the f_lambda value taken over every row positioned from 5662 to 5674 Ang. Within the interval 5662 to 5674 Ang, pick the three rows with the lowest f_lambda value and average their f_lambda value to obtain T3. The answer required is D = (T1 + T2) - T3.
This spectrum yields 3.6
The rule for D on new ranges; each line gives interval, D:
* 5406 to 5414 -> 0.8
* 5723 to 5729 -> 0.4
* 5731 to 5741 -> 1.1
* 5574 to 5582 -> 0.7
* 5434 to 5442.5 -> 1.7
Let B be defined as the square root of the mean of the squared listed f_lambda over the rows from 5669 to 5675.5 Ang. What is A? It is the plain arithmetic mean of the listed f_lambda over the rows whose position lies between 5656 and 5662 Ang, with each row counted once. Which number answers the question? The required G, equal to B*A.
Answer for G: 467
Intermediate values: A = 20.9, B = 22.4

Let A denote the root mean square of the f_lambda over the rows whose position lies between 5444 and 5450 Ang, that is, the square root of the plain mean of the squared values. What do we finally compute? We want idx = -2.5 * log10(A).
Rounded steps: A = 20.0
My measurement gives -3.255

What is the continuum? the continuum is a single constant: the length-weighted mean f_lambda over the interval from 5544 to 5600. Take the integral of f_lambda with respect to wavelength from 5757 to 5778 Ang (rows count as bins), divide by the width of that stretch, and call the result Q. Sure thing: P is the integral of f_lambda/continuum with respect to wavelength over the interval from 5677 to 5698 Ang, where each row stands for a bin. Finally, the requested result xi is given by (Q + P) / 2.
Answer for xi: 21.6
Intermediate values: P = 21.6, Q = 21.6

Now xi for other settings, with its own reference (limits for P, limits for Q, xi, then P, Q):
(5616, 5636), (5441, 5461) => 19.5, 19.0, 20.0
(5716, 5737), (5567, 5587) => 21.3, 22.3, 20.4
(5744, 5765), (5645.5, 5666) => 21.0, 21.6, 20.4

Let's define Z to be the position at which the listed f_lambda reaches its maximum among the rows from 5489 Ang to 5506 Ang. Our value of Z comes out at 5489.74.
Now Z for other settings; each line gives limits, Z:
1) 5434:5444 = 5439.41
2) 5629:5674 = 5673.51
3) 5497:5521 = 5520.16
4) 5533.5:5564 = 5549.47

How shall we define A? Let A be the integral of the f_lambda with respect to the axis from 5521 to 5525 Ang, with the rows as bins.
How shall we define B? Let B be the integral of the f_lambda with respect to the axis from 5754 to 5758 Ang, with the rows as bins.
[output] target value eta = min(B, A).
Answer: 85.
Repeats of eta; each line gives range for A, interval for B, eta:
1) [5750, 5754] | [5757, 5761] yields 84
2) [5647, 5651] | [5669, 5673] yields 83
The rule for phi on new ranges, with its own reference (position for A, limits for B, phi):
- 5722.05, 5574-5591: -1.73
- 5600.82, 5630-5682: -1.19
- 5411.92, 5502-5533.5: -1.30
